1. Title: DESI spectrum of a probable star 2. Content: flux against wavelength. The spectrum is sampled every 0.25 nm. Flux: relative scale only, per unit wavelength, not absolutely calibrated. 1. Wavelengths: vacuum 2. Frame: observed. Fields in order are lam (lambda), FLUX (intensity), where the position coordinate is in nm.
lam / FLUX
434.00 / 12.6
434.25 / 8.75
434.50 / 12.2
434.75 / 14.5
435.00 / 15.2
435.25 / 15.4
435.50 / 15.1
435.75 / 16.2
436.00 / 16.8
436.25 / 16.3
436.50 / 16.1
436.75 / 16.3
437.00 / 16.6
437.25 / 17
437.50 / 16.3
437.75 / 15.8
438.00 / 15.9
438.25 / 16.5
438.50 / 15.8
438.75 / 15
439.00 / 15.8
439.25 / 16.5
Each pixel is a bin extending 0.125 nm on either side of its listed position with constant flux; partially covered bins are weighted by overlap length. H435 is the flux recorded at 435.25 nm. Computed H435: 15.4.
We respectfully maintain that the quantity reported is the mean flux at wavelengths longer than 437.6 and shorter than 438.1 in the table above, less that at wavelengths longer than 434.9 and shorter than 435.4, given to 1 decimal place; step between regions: 0.6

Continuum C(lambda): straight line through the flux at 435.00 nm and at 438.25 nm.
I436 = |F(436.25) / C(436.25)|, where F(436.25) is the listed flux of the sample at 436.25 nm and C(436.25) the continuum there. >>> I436 1.04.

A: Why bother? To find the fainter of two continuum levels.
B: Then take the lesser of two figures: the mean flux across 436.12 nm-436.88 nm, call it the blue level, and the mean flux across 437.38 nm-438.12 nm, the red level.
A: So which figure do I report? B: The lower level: 16.0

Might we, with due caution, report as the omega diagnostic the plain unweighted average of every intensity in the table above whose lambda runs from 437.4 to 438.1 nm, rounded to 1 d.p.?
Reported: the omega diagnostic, 16.0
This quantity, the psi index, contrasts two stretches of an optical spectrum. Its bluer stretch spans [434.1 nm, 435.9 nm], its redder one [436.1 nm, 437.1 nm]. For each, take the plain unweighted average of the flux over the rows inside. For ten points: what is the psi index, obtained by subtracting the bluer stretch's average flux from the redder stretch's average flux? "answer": 2.4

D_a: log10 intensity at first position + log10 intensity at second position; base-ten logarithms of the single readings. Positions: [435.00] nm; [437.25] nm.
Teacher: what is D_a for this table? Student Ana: 2.41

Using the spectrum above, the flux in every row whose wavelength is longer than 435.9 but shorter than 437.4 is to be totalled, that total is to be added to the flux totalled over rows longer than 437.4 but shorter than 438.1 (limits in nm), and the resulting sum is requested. 147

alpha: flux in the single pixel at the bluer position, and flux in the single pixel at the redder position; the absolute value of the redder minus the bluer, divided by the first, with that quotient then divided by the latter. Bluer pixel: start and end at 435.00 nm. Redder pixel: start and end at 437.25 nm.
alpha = 0.0070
